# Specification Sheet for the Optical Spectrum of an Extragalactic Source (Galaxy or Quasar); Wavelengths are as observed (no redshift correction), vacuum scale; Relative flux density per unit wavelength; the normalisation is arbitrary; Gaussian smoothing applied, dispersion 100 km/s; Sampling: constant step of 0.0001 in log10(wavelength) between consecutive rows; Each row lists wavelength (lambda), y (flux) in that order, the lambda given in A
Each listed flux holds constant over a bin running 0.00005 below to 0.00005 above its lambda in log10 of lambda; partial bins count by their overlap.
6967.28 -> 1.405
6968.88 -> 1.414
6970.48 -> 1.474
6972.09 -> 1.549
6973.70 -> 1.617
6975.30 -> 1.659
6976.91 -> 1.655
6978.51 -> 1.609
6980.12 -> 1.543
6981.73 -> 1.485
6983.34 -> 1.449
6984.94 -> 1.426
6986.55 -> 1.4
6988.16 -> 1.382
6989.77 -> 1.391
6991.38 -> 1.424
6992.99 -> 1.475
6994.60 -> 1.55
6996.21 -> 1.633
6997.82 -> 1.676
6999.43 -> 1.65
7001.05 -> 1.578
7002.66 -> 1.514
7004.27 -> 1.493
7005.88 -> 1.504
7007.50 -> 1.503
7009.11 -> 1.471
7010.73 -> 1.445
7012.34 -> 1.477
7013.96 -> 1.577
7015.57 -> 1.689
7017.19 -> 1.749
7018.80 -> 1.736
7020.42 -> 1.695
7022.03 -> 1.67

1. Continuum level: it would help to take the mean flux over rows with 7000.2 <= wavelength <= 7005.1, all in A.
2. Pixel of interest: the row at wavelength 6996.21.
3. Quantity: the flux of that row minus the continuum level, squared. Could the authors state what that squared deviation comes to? 0.011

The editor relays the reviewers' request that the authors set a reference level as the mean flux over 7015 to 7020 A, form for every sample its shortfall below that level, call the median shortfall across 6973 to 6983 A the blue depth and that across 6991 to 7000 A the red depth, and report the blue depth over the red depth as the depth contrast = 0.8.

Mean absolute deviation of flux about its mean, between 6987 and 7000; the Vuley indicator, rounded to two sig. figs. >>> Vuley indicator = 0.10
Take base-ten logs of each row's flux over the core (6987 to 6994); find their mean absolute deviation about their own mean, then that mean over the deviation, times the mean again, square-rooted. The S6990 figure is 1.55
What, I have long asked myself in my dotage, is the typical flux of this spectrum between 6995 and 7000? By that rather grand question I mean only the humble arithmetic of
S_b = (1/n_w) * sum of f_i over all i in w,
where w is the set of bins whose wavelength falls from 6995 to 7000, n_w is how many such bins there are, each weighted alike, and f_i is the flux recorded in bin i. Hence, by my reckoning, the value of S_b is 1.65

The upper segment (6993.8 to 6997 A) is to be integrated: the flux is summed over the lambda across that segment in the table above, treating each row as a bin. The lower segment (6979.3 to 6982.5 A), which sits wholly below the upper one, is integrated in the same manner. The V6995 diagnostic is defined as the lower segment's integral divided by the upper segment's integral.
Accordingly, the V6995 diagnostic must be 0.95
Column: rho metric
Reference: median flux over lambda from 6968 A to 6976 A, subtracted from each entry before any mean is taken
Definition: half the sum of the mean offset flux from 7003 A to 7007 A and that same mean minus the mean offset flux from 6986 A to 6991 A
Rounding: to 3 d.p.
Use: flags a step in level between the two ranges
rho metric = 0.029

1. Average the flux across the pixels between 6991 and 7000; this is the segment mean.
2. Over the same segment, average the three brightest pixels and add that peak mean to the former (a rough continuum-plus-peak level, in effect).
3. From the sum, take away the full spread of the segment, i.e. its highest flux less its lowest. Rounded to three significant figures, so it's 2.97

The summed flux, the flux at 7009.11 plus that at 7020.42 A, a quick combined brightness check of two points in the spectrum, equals 3.17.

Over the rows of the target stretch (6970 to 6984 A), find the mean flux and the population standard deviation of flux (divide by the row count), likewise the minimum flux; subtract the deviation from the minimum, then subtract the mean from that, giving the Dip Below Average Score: -0.19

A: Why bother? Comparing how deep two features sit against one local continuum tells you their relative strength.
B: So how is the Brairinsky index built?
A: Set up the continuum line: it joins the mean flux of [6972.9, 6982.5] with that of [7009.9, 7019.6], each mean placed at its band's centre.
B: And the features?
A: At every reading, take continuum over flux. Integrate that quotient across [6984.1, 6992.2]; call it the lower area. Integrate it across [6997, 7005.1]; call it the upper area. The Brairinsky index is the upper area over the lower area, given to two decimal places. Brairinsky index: 0.89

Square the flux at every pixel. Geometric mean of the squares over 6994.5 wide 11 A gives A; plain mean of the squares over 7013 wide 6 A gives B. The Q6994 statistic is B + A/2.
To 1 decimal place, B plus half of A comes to 3.6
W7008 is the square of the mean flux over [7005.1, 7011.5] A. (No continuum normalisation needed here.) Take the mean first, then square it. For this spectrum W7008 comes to 2.2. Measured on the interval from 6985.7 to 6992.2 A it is 2.0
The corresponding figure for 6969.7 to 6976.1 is 2.5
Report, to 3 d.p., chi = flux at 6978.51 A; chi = 1.609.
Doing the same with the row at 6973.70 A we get 1.617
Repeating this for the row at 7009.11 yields 1.471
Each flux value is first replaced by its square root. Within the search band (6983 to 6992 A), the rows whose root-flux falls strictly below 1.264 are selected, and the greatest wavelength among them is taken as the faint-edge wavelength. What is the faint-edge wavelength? 6991.38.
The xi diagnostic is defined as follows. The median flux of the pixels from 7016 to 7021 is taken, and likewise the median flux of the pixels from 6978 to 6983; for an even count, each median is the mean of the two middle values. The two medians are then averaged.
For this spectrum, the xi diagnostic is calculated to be 1.64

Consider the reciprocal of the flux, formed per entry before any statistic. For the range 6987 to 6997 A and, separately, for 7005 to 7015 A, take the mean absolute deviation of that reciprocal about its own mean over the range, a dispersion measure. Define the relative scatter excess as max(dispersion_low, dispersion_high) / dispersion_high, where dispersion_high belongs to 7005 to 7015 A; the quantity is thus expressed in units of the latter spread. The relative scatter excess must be 2.5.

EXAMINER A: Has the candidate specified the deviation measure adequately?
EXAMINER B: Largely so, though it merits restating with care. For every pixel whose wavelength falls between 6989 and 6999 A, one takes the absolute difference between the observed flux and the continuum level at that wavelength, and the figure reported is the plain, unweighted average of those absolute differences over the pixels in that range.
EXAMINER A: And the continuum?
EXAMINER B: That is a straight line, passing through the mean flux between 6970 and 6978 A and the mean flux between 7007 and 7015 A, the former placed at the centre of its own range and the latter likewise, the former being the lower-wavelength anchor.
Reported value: 0.10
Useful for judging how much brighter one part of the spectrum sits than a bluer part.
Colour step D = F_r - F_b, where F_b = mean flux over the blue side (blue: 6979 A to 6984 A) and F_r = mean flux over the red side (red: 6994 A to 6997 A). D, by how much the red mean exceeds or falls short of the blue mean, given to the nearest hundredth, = 0.10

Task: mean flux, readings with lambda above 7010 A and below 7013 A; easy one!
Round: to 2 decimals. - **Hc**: 1.46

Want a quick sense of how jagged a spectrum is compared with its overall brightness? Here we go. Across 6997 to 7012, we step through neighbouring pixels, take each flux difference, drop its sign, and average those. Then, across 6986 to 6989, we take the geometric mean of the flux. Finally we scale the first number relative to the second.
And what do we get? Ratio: 0.023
